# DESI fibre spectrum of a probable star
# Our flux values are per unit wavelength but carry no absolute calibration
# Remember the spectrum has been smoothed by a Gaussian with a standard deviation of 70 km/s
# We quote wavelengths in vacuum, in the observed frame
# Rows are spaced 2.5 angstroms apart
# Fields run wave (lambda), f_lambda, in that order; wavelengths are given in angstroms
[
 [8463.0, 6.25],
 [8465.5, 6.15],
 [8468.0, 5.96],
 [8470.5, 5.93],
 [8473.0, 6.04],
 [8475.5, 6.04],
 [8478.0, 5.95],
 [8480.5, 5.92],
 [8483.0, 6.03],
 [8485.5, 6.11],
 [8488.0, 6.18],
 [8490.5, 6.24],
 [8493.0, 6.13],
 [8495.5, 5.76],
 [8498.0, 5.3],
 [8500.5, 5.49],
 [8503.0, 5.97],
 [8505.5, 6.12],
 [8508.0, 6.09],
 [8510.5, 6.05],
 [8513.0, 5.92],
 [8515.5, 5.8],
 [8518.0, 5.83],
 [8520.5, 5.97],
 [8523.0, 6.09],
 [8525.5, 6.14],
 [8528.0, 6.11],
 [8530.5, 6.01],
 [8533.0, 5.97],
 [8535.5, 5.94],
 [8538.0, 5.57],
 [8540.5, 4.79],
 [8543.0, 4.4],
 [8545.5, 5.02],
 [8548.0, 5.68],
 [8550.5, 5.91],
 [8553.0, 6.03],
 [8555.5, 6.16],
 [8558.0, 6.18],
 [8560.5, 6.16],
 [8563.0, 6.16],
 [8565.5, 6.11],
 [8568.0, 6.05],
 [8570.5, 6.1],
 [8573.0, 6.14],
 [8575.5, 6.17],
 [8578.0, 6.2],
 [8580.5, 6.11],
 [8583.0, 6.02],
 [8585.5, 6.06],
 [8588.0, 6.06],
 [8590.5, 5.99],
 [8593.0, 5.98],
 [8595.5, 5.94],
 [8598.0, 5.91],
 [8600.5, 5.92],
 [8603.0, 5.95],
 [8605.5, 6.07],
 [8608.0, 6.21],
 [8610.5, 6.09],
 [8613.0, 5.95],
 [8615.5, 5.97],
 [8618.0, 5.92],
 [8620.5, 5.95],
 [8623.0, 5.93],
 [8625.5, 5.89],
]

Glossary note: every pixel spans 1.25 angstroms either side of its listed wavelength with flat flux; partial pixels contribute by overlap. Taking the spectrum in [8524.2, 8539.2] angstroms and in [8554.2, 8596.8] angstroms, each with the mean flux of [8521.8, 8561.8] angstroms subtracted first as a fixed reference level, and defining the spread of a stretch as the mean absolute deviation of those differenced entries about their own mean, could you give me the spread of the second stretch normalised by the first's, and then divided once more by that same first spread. 3.6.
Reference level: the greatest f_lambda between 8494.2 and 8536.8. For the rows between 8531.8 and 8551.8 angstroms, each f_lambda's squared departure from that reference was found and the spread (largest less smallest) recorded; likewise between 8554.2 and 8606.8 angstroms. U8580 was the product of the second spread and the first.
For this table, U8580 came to 0.16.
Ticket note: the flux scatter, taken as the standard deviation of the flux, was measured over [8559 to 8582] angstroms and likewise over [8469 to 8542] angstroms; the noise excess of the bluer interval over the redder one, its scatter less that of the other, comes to 0.25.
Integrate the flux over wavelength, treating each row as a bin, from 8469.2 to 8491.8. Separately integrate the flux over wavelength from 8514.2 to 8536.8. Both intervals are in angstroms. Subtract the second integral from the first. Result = 1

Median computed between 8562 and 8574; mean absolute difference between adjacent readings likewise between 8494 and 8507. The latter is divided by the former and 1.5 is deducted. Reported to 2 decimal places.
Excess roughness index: -1.45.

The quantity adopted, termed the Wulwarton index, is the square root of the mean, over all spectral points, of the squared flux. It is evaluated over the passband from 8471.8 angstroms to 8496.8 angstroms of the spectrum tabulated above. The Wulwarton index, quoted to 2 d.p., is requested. 6.04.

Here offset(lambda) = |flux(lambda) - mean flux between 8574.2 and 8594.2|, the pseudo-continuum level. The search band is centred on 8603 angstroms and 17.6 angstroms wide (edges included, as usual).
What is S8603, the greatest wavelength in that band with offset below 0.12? 8610.5 angstroms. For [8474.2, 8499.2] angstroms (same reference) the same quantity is 8493.0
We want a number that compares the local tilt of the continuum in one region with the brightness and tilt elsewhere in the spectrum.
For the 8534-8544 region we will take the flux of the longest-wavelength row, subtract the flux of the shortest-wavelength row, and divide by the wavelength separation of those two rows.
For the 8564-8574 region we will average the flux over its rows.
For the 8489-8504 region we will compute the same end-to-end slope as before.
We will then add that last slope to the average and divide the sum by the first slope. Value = -30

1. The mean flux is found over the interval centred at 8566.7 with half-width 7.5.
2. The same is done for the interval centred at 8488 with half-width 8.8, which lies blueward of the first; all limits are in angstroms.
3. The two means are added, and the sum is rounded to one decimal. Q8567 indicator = 12.2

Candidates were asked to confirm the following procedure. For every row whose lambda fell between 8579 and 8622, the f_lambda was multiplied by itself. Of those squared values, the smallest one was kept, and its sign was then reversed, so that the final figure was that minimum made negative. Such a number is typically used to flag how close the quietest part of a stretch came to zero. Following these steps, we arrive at -35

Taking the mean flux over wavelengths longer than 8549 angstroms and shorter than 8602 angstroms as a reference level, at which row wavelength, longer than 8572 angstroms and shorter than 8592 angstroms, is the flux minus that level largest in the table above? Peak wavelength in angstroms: 8578.0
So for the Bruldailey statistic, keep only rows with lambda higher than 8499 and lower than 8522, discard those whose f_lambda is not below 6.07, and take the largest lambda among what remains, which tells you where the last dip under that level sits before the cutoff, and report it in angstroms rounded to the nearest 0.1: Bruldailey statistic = 8520.5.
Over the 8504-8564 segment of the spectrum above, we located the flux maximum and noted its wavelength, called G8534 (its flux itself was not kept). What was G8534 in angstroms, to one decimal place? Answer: 8558.0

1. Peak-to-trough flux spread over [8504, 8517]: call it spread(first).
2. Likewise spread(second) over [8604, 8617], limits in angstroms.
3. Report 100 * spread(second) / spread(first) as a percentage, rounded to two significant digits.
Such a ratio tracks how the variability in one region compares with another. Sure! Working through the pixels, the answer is 81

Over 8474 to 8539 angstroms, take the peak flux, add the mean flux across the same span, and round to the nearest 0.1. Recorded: 12.2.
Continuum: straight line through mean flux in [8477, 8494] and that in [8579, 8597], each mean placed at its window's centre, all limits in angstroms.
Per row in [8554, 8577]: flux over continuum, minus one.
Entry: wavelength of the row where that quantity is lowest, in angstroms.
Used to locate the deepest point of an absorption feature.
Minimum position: 8568.0 angstroms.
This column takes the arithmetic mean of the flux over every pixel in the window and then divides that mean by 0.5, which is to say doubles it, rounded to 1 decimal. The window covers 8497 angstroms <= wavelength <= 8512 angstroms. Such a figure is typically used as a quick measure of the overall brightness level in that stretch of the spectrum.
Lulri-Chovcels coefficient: 11.7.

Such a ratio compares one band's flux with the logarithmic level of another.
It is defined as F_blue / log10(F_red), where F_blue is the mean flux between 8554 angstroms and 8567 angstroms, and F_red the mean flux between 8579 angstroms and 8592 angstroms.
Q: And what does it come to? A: 7.87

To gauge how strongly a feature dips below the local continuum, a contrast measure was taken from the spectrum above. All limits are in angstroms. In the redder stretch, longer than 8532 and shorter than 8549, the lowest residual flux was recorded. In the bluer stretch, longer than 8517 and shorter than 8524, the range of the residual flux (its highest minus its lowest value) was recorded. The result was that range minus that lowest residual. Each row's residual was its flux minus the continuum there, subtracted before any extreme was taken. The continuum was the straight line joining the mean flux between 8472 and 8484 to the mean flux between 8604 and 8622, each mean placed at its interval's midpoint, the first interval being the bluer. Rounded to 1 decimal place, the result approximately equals 1.9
